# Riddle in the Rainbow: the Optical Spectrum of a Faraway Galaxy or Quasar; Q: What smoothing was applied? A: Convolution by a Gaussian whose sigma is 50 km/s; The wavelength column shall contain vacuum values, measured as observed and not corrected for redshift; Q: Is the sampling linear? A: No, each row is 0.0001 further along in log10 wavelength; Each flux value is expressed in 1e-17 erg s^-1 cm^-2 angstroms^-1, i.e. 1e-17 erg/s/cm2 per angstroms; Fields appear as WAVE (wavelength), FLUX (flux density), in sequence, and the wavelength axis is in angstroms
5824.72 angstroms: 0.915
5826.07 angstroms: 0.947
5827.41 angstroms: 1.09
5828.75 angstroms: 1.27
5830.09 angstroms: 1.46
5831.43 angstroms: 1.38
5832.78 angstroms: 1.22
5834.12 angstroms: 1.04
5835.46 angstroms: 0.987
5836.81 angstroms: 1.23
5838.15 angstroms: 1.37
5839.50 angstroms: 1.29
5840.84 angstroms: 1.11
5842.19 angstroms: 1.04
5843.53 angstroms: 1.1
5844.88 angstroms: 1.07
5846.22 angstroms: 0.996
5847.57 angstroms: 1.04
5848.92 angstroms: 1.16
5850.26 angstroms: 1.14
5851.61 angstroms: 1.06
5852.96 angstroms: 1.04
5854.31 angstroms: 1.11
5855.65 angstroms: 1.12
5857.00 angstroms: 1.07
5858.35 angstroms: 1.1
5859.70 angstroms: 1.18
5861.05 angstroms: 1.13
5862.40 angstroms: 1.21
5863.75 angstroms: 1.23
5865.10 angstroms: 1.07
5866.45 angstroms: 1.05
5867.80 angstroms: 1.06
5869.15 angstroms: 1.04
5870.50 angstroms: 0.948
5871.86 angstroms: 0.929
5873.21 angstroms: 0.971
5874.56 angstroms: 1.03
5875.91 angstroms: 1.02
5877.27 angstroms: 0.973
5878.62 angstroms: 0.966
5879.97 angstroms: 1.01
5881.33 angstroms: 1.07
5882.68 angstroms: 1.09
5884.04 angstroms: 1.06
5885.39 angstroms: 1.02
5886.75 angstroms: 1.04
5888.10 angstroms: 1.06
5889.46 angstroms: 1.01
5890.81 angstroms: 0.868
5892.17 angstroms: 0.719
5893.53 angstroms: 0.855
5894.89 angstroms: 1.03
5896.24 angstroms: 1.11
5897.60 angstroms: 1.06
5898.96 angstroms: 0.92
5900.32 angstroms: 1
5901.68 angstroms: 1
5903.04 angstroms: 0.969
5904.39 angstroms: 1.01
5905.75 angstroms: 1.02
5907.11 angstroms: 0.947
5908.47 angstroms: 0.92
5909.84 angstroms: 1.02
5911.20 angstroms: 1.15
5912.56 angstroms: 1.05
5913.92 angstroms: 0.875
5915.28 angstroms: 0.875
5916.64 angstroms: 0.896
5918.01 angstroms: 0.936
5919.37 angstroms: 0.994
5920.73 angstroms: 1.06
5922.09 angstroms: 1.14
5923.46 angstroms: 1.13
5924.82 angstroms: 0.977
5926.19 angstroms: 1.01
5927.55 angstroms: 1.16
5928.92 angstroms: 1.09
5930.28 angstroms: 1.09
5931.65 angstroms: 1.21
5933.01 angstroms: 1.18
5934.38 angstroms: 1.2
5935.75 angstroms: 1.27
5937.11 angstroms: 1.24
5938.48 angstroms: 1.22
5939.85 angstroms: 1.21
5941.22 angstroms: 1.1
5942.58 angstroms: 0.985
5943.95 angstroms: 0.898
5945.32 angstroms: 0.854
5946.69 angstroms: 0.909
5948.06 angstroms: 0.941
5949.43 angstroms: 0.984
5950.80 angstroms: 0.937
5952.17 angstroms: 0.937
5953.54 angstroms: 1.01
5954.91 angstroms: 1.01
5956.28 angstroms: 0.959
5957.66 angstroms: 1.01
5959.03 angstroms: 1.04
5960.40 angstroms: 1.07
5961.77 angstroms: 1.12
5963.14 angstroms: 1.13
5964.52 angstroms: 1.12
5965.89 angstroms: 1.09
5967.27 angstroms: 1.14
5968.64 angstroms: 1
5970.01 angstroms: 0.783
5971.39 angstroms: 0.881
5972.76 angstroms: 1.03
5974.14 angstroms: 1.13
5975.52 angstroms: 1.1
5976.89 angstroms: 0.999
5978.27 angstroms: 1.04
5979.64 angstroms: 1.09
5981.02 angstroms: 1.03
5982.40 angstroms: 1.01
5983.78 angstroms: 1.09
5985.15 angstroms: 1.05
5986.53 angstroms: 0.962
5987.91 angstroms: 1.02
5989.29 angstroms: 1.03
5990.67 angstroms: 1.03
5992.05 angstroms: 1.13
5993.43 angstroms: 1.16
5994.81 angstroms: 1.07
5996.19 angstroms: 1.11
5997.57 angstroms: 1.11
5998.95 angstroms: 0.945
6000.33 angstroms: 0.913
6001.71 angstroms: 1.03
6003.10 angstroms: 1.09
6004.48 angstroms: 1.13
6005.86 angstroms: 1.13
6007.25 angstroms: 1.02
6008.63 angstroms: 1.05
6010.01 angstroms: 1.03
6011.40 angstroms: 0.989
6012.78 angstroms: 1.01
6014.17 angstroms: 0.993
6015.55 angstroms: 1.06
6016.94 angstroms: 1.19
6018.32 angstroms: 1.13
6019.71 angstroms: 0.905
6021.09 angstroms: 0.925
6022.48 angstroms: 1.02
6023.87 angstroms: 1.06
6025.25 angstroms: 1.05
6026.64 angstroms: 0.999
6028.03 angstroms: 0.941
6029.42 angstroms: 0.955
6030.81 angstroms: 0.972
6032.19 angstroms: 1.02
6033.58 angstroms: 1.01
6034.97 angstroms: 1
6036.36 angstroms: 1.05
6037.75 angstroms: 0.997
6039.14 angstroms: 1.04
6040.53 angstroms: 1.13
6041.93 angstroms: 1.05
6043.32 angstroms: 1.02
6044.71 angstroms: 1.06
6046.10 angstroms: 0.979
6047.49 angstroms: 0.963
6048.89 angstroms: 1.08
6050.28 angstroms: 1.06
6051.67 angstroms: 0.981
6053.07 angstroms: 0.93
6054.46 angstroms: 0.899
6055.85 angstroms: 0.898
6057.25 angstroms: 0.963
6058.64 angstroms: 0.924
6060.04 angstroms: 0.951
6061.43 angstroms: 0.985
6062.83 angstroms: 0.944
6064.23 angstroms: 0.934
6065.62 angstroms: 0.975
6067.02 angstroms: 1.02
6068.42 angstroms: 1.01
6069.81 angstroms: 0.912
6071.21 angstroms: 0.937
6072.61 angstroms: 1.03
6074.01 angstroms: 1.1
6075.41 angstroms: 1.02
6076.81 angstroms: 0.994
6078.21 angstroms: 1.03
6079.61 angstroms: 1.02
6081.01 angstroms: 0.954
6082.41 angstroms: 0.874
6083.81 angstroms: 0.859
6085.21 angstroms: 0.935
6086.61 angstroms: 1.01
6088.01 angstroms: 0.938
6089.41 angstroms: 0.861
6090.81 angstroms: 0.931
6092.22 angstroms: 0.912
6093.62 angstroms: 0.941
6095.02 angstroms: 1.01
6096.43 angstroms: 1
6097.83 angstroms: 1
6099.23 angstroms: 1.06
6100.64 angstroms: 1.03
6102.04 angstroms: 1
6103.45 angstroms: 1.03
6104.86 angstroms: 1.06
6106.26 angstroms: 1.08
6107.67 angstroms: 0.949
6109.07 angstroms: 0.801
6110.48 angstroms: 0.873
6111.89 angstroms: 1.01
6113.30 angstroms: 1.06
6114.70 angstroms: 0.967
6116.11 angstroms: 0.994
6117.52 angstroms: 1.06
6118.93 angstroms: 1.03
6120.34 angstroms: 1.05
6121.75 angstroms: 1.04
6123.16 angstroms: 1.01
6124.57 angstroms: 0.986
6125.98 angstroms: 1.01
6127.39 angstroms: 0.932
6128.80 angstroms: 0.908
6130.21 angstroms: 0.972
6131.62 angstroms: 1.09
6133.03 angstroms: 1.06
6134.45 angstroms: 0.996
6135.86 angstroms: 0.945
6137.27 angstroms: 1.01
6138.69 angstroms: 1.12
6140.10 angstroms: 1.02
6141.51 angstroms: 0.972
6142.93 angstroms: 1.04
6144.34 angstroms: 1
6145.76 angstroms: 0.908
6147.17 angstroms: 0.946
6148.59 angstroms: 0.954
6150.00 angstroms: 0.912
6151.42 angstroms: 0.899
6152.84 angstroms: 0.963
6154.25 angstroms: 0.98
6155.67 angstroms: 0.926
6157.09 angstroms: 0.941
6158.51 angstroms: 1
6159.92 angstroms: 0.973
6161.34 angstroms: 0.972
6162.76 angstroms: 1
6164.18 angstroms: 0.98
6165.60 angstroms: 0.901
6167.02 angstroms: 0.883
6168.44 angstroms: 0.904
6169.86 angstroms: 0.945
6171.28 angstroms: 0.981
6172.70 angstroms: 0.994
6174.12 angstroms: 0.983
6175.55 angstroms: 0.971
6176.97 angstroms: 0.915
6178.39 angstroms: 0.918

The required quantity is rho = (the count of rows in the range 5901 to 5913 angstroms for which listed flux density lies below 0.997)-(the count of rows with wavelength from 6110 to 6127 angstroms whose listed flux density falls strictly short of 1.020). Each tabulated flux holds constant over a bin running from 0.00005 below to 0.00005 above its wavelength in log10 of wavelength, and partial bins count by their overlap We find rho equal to -4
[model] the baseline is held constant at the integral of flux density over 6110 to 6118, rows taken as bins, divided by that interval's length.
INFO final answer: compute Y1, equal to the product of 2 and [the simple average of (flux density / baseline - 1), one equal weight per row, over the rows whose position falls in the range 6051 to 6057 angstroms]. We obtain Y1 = -0.14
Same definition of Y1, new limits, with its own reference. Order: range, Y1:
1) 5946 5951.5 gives -0.11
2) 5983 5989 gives 0.07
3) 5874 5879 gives 0.00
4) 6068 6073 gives -0.05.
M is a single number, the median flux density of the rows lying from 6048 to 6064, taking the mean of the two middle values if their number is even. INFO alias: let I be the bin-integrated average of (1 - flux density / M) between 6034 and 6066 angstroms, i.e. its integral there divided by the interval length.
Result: -0.043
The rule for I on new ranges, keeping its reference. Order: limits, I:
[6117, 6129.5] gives -0.054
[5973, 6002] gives -0.104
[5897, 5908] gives -0.040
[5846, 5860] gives -0.149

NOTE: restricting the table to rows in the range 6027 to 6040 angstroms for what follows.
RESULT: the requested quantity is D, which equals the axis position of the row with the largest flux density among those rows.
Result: 6036.36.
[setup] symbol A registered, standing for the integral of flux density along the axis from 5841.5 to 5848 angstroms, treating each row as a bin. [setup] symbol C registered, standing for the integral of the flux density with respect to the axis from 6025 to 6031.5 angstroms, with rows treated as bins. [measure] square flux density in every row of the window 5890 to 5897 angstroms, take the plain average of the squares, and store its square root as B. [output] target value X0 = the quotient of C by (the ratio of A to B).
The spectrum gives 0.86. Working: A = 6.82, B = 0.927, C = 6.36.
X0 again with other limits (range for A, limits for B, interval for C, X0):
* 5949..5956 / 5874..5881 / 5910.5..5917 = 0.93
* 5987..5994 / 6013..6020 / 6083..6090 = 0.91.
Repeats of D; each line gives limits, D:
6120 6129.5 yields 6120.34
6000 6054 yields 6016.94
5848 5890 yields 5863.75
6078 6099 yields 6078.21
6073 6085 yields 6074.01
